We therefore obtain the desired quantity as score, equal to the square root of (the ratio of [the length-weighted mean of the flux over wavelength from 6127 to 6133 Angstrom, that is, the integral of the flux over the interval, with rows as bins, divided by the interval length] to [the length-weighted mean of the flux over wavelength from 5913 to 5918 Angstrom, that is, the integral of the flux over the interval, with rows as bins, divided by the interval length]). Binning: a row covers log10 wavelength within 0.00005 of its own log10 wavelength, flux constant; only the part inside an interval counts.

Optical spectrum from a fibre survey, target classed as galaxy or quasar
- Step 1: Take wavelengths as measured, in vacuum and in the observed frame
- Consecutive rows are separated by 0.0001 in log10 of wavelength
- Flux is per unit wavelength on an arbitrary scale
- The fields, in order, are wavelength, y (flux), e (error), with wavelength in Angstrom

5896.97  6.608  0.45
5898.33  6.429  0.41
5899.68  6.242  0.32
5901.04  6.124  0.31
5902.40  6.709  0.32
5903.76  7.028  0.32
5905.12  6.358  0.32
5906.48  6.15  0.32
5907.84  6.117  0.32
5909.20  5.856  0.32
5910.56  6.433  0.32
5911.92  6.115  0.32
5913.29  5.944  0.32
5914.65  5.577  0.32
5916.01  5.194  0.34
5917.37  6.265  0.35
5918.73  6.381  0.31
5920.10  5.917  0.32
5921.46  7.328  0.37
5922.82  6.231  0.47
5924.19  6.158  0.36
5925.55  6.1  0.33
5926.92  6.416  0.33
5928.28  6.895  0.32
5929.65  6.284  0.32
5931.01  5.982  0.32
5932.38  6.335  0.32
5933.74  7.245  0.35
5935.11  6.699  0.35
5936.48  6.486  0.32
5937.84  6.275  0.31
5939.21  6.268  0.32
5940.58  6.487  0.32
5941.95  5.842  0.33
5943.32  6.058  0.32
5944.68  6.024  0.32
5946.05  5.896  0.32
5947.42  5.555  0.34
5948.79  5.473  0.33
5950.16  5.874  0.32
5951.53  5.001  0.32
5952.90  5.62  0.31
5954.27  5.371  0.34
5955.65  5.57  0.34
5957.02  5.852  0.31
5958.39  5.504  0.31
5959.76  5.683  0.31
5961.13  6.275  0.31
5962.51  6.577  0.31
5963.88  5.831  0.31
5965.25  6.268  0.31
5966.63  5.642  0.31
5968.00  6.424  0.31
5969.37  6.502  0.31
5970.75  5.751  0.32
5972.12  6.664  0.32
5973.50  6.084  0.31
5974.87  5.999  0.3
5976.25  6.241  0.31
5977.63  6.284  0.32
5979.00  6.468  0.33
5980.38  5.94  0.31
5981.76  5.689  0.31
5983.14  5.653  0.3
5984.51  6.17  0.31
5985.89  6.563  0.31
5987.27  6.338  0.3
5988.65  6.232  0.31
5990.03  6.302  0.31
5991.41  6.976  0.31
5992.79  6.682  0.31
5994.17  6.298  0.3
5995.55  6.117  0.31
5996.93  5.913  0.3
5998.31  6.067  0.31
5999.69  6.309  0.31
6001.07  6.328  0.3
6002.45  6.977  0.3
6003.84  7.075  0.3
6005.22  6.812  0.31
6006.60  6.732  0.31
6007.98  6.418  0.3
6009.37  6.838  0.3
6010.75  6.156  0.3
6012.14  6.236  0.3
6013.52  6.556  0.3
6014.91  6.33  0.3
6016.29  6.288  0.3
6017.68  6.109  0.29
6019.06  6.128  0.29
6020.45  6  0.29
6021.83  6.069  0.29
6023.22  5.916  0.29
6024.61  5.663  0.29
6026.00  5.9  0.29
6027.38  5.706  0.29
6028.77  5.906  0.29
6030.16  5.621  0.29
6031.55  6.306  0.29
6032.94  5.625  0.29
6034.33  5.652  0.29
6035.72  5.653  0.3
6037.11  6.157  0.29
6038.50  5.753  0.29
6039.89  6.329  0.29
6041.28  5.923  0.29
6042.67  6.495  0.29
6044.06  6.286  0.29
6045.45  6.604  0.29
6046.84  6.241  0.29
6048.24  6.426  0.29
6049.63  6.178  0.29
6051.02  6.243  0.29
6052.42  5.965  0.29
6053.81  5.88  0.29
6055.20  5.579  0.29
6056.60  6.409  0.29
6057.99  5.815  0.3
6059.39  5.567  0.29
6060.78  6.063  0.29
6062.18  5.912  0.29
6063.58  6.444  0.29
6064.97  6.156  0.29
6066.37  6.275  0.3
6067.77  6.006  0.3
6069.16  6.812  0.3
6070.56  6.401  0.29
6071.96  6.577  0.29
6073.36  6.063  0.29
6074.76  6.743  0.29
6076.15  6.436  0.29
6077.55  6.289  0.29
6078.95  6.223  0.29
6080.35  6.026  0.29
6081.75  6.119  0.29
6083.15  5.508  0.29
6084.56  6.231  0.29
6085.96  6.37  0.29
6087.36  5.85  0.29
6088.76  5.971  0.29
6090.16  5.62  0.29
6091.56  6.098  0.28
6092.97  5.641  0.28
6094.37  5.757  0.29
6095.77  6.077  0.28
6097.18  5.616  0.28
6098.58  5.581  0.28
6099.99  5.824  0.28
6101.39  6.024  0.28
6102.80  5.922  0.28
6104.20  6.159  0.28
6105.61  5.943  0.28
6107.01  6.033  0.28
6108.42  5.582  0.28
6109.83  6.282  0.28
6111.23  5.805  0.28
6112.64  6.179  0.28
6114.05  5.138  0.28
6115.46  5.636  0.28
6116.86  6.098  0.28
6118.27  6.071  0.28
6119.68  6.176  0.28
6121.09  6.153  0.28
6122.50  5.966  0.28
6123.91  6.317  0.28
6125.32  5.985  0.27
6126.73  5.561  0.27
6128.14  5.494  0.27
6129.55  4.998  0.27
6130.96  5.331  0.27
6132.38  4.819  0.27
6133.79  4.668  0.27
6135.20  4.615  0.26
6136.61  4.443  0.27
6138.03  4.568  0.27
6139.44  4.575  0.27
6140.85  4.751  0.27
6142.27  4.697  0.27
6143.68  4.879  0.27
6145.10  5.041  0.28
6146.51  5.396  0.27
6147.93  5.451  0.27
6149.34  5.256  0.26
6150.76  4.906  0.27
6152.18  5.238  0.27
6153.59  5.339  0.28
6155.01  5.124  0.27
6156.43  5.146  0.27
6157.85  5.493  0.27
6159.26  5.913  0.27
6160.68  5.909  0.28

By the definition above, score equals 0.95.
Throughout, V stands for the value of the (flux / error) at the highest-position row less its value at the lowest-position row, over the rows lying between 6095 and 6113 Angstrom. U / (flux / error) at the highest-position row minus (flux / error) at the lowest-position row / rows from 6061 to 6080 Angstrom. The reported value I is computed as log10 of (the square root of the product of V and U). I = -0.2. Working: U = 1.1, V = 0.4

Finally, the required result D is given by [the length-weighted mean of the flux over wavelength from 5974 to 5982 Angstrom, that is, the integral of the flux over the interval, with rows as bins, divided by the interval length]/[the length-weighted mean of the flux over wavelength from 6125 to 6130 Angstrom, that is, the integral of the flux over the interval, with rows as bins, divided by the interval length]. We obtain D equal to 1.11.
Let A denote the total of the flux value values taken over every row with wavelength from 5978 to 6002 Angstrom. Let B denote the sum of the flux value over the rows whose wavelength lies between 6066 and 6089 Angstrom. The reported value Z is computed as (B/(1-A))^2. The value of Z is 1.02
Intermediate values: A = 106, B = 106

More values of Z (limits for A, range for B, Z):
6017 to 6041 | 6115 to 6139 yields 0.87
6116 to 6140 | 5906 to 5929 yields 1.34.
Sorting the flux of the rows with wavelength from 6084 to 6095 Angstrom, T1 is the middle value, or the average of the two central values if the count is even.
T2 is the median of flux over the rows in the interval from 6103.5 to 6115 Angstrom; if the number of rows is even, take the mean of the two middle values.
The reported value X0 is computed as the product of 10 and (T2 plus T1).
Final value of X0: 119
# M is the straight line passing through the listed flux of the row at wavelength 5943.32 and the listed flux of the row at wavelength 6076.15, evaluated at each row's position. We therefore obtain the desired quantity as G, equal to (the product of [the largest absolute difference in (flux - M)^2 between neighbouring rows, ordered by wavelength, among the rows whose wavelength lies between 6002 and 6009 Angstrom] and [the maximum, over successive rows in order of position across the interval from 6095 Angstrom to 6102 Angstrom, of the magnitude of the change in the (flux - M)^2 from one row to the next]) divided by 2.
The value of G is 0.114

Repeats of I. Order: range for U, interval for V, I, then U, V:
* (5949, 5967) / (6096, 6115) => -0.3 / -0.2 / -1.7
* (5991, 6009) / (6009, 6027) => 0.2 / -1.1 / -2.4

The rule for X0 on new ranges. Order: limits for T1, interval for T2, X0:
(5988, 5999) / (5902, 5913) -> 125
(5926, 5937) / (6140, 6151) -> 114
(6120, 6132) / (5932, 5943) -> 122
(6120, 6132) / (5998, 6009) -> 123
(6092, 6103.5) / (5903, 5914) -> 119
